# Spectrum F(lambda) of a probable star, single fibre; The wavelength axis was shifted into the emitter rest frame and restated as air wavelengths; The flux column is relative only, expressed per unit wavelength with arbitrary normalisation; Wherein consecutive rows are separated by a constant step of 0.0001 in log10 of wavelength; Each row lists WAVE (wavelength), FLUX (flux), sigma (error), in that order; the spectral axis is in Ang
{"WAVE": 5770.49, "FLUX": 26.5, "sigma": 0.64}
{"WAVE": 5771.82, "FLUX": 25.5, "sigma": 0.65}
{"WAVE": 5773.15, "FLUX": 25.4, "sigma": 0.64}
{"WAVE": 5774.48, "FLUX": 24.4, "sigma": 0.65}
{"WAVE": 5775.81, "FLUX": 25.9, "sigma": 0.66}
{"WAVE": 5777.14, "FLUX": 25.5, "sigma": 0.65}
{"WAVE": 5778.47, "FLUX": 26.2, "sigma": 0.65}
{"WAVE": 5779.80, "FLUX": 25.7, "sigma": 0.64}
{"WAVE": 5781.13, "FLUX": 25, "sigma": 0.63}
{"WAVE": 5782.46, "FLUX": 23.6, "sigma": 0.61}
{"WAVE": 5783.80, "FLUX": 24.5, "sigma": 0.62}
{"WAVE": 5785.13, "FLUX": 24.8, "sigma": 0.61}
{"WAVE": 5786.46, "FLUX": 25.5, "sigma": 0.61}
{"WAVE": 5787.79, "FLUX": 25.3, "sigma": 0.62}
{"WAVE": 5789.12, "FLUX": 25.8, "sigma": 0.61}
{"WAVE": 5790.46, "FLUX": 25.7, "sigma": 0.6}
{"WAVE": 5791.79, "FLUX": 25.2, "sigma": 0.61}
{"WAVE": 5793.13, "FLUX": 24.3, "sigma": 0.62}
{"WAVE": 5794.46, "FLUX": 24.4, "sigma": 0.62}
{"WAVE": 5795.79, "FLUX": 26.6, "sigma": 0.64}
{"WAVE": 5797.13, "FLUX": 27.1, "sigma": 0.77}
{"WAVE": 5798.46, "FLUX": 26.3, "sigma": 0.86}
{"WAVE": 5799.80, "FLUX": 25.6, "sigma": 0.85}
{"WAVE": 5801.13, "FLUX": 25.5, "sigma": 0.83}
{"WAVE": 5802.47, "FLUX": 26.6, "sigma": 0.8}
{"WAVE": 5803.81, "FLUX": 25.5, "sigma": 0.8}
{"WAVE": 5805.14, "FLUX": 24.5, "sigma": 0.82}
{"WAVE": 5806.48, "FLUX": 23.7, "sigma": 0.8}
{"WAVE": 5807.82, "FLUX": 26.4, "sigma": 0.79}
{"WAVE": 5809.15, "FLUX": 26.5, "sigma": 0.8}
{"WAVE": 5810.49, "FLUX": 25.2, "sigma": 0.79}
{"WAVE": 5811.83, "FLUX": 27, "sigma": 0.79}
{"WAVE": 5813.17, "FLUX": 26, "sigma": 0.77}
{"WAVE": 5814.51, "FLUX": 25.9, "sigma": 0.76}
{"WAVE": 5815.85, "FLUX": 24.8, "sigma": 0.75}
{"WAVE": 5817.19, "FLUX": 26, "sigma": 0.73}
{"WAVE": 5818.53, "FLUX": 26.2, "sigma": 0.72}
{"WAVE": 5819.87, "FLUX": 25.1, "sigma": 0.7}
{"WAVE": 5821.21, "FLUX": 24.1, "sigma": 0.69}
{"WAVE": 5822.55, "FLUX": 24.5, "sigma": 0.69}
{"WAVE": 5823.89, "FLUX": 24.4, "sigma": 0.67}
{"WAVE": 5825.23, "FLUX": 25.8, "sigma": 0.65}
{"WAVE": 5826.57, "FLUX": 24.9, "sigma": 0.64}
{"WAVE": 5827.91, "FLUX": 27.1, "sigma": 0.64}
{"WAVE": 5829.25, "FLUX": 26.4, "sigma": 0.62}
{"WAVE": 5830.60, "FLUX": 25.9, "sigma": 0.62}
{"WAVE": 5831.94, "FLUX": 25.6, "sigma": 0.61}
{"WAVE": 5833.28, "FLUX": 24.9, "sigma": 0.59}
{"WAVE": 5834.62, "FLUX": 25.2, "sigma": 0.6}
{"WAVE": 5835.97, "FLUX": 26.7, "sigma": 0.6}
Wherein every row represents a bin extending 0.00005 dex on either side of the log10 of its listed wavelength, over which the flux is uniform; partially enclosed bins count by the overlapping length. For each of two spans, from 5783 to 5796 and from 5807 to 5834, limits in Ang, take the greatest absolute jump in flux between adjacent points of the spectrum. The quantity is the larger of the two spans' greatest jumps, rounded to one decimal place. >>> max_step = 2.2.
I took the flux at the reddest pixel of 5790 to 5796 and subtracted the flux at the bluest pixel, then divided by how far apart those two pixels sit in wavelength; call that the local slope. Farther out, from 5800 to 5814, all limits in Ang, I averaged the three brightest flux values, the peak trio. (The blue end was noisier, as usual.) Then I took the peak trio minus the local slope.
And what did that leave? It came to 26.5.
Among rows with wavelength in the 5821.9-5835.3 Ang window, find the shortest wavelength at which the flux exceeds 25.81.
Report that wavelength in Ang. 5827.91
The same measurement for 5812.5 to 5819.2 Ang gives 5813.17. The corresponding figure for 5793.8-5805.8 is 5795.79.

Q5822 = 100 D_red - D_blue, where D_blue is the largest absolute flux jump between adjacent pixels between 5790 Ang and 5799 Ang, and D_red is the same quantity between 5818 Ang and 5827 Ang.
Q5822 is 138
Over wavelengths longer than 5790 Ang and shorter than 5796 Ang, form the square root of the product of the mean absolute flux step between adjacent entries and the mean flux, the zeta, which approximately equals 4.8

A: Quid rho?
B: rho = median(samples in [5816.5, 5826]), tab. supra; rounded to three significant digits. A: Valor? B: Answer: 25.1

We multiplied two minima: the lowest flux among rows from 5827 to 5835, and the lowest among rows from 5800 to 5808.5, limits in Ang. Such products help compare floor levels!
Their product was 590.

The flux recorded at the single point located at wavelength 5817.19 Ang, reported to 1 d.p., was 26.0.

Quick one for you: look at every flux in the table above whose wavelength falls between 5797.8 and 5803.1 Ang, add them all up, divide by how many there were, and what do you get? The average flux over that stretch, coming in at 26.0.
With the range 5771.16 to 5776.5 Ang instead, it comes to 25.3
